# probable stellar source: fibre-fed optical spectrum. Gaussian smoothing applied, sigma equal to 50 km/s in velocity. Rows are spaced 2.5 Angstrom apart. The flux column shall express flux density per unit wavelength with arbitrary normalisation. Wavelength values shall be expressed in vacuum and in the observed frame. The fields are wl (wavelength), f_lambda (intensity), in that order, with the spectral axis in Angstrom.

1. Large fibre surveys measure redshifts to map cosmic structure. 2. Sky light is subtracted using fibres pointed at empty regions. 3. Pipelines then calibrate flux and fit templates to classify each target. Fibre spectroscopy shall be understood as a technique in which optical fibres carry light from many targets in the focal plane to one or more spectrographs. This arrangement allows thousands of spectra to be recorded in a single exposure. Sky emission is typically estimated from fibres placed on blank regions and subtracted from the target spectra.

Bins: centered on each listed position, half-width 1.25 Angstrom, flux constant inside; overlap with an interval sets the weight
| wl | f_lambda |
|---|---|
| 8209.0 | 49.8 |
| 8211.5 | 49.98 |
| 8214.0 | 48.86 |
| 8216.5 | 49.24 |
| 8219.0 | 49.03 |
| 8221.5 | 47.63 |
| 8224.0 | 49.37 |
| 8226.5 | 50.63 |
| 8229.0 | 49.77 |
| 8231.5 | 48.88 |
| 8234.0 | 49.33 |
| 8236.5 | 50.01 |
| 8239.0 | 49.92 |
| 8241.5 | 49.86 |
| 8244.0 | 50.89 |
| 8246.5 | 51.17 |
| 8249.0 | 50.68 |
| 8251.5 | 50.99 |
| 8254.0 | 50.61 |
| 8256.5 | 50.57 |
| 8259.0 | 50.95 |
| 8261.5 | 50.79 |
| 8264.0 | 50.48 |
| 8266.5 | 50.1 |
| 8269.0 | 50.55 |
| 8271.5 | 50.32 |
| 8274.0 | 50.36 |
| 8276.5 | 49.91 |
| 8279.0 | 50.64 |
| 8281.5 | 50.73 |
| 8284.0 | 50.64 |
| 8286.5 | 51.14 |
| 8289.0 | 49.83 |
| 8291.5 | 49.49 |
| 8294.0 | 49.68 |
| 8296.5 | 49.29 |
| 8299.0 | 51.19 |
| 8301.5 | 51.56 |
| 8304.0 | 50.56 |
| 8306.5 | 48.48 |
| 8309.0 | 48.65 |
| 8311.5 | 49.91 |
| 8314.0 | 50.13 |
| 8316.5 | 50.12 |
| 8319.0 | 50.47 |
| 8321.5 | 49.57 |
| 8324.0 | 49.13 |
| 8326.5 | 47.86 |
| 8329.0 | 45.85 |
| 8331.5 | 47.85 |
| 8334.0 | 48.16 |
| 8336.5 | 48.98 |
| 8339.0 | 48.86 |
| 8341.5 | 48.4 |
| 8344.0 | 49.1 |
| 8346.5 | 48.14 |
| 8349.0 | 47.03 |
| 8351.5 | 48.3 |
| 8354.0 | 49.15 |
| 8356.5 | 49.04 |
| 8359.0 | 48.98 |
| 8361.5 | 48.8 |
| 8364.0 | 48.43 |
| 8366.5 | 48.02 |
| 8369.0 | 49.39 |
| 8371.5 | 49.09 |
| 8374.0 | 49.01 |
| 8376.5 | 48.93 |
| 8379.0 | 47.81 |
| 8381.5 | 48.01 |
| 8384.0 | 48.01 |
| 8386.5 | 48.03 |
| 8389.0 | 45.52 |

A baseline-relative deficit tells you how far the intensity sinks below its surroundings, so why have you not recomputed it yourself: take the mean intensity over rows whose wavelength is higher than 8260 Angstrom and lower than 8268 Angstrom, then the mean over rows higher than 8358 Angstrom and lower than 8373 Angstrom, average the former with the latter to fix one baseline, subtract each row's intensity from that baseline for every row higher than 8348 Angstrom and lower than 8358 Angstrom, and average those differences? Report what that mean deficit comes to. 1.2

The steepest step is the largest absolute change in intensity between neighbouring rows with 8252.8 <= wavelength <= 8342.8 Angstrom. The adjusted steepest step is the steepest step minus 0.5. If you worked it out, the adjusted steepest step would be 1.6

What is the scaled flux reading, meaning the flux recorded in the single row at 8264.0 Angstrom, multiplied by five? 252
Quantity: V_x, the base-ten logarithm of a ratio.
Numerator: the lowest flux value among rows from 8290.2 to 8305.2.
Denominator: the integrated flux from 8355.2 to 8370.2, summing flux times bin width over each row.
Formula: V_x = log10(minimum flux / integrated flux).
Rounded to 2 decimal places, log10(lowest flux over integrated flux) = -1.17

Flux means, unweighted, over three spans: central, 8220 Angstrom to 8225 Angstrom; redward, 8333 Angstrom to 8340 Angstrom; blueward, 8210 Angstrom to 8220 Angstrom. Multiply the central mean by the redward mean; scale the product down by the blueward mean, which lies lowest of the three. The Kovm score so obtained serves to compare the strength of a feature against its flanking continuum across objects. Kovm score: 47.9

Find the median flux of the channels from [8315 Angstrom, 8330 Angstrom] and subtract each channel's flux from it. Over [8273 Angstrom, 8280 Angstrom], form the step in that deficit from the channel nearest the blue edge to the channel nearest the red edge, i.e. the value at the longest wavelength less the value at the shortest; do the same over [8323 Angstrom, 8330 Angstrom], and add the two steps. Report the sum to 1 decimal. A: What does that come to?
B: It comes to 3.0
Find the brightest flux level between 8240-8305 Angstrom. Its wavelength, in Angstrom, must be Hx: 8301.5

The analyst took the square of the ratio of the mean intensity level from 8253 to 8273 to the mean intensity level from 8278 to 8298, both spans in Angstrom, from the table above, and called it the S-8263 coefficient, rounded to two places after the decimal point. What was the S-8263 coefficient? 1.01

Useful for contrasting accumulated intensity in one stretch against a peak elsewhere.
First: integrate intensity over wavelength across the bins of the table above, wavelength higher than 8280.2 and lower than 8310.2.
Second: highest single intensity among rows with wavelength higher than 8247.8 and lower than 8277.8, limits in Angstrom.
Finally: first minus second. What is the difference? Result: 1452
